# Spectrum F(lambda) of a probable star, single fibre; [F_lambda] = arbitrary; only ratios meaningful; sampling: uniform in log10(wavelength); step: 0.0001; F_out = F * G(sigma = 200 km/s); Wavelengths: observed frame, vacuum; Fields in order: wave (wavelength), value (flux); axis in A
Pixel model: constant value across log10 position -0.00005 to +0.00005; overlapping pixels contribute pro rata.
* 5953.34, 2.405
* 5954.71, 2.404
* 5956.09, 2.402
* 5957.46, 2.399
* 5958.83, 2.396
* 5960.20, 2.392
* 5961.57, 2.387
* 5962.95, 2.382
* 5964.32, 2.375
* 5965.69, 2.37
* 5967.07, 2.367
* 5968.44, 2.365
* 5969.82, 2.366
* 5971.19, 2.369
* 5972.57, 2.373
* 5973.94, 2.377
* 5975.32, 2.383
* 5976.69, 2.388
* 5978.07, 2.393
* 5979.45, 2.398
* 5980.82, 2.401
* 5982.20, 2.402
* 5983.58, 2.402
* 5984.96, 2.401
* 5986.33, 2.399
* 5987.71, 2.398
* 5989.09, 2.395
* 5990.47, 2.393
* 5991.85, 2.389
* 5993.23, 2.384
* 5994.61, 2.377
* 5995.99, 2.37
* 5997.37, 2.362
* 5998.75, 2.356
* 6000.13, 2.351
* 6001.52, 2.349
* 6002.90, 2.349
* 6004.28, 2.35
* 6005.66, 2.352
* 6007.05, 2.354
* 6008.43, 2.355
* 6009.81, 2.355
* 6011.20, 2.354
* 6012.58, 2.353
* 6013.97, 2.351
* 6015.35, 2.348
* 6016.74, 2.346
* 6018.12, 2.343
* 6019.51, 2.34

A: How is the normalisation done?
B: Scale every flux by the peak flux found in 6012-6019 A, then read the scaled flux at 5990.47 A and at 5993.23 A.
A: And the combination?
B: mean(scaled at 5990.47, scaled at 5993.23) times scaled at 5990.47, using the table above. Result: 1.03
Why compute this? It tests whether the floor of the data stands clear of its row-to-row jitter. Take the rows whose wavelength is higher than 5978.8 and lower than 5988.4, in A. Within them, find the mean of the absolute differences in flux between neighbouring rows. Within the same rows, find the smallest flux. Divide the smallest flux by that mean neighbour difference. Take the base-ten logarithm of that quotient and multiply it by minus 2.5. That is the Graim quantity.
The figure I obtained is -8.14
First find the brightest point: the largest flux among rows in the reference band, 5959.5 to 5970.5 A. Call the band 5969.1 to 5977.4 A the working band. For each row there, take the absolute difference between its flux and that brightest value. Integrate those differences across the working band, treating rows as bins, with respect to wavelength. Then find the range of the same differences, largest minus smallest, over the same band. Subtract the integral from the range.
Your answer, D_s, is -0.11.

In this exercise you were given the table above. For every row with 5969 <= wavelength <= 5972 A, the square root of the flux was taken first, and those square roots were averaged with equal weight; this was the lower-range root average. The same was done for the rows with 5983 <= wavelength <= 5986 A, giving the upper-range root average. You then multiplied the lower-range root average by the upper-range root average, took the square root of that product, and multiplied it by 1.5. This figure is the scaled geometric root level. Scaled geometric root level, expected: 2.316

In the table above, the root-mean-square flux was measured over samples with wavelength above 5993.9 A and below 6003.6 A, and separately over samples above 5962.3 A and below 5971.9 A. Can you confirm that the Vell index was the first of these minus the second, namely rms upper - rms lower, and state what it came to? -0.011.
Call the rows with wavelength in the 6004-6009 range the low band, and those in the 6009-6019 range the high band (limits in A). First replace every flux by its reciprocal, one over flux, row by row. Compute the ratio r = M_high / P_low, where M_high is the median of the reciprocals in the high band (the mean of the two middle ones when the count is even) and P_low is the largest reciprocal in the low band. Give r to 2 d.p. 1.00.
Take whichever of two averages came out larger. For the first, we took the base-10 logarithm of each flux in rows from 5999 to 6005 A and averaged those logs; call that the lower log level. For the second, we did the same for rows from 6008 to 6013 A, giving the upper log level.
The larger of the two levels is 0.372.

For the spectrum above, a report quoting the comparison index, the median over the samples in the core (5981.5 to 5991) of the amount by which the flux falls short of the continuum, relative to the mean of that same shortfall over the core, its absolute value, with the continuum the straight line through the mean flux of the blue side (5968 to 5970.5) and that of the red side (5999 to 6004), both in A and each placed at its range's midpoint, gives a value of 1.01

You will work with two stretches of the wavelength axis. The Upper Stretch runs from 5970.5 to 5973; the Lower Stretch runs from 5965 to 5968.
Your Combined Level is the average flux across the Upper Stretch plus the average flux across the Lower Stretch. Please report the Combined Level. 4.74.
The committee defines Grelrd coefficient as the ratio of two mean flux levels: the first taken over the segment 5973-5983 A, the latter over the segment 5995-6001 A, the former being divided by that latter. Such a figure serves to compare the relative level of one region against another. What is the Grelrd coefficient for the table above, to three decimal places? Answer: 1.014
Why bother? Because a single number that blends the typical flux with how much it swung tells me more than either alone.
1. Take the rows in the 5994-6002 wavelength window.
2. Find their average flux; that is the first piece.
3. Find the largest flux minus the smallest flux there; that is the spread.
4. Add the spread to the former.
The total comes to 2.39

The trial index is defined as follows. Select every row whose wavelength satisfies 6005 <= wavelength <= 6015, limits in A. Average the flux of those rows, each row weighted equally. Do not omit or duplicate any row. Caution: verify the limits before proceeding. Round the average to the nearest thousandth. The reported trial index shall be 2.353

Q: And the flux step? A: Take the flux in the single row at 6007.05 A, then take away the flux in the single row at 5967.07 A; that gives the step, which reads -0.013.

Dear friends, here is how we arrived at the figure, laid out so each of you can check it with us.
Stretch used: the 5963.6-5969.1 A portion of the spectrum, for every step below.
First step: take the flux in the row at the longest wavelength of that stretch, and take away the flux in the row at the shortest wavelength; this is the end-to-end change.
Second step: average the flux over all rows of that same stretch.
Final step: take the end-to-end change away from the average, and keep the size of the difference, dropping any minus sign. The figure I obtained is 2.38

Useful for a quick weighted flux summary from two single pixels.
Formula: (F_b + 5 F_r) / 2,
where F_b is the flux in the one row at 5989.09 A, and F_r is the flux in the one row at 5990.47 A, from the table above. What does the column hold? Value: 7.18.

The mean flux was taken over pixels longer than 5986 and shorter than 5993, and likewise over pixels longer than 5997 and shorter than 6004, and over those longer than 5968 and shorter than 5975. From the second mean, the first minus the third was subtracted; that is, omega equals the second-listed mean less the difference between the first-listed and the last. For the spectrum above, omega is 2.33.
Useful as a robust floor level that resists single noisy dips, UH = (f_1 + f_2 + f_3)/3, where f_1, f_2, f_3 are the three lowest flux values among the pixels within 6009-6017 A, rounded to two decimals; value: 2.35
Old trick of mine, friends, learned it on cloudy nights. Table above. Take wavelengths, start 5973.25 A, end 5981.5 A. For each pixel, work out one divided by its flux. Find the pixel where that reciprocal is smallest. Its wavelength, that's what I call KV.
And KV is 5980.82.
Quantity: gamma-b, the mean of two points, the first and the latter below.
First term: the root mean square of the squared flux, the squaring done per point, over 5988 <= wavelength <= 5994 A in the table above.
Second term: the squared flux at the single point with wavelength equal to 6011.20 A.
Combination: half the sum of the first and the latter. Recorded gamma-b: 5.63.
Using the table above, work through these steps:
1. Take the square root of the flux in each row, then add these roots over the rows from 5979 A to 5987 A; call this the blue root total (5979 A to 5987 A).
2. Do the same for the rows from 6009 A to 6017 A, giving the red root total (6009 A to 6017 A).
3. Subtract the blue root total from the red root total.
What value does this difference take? -0.10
